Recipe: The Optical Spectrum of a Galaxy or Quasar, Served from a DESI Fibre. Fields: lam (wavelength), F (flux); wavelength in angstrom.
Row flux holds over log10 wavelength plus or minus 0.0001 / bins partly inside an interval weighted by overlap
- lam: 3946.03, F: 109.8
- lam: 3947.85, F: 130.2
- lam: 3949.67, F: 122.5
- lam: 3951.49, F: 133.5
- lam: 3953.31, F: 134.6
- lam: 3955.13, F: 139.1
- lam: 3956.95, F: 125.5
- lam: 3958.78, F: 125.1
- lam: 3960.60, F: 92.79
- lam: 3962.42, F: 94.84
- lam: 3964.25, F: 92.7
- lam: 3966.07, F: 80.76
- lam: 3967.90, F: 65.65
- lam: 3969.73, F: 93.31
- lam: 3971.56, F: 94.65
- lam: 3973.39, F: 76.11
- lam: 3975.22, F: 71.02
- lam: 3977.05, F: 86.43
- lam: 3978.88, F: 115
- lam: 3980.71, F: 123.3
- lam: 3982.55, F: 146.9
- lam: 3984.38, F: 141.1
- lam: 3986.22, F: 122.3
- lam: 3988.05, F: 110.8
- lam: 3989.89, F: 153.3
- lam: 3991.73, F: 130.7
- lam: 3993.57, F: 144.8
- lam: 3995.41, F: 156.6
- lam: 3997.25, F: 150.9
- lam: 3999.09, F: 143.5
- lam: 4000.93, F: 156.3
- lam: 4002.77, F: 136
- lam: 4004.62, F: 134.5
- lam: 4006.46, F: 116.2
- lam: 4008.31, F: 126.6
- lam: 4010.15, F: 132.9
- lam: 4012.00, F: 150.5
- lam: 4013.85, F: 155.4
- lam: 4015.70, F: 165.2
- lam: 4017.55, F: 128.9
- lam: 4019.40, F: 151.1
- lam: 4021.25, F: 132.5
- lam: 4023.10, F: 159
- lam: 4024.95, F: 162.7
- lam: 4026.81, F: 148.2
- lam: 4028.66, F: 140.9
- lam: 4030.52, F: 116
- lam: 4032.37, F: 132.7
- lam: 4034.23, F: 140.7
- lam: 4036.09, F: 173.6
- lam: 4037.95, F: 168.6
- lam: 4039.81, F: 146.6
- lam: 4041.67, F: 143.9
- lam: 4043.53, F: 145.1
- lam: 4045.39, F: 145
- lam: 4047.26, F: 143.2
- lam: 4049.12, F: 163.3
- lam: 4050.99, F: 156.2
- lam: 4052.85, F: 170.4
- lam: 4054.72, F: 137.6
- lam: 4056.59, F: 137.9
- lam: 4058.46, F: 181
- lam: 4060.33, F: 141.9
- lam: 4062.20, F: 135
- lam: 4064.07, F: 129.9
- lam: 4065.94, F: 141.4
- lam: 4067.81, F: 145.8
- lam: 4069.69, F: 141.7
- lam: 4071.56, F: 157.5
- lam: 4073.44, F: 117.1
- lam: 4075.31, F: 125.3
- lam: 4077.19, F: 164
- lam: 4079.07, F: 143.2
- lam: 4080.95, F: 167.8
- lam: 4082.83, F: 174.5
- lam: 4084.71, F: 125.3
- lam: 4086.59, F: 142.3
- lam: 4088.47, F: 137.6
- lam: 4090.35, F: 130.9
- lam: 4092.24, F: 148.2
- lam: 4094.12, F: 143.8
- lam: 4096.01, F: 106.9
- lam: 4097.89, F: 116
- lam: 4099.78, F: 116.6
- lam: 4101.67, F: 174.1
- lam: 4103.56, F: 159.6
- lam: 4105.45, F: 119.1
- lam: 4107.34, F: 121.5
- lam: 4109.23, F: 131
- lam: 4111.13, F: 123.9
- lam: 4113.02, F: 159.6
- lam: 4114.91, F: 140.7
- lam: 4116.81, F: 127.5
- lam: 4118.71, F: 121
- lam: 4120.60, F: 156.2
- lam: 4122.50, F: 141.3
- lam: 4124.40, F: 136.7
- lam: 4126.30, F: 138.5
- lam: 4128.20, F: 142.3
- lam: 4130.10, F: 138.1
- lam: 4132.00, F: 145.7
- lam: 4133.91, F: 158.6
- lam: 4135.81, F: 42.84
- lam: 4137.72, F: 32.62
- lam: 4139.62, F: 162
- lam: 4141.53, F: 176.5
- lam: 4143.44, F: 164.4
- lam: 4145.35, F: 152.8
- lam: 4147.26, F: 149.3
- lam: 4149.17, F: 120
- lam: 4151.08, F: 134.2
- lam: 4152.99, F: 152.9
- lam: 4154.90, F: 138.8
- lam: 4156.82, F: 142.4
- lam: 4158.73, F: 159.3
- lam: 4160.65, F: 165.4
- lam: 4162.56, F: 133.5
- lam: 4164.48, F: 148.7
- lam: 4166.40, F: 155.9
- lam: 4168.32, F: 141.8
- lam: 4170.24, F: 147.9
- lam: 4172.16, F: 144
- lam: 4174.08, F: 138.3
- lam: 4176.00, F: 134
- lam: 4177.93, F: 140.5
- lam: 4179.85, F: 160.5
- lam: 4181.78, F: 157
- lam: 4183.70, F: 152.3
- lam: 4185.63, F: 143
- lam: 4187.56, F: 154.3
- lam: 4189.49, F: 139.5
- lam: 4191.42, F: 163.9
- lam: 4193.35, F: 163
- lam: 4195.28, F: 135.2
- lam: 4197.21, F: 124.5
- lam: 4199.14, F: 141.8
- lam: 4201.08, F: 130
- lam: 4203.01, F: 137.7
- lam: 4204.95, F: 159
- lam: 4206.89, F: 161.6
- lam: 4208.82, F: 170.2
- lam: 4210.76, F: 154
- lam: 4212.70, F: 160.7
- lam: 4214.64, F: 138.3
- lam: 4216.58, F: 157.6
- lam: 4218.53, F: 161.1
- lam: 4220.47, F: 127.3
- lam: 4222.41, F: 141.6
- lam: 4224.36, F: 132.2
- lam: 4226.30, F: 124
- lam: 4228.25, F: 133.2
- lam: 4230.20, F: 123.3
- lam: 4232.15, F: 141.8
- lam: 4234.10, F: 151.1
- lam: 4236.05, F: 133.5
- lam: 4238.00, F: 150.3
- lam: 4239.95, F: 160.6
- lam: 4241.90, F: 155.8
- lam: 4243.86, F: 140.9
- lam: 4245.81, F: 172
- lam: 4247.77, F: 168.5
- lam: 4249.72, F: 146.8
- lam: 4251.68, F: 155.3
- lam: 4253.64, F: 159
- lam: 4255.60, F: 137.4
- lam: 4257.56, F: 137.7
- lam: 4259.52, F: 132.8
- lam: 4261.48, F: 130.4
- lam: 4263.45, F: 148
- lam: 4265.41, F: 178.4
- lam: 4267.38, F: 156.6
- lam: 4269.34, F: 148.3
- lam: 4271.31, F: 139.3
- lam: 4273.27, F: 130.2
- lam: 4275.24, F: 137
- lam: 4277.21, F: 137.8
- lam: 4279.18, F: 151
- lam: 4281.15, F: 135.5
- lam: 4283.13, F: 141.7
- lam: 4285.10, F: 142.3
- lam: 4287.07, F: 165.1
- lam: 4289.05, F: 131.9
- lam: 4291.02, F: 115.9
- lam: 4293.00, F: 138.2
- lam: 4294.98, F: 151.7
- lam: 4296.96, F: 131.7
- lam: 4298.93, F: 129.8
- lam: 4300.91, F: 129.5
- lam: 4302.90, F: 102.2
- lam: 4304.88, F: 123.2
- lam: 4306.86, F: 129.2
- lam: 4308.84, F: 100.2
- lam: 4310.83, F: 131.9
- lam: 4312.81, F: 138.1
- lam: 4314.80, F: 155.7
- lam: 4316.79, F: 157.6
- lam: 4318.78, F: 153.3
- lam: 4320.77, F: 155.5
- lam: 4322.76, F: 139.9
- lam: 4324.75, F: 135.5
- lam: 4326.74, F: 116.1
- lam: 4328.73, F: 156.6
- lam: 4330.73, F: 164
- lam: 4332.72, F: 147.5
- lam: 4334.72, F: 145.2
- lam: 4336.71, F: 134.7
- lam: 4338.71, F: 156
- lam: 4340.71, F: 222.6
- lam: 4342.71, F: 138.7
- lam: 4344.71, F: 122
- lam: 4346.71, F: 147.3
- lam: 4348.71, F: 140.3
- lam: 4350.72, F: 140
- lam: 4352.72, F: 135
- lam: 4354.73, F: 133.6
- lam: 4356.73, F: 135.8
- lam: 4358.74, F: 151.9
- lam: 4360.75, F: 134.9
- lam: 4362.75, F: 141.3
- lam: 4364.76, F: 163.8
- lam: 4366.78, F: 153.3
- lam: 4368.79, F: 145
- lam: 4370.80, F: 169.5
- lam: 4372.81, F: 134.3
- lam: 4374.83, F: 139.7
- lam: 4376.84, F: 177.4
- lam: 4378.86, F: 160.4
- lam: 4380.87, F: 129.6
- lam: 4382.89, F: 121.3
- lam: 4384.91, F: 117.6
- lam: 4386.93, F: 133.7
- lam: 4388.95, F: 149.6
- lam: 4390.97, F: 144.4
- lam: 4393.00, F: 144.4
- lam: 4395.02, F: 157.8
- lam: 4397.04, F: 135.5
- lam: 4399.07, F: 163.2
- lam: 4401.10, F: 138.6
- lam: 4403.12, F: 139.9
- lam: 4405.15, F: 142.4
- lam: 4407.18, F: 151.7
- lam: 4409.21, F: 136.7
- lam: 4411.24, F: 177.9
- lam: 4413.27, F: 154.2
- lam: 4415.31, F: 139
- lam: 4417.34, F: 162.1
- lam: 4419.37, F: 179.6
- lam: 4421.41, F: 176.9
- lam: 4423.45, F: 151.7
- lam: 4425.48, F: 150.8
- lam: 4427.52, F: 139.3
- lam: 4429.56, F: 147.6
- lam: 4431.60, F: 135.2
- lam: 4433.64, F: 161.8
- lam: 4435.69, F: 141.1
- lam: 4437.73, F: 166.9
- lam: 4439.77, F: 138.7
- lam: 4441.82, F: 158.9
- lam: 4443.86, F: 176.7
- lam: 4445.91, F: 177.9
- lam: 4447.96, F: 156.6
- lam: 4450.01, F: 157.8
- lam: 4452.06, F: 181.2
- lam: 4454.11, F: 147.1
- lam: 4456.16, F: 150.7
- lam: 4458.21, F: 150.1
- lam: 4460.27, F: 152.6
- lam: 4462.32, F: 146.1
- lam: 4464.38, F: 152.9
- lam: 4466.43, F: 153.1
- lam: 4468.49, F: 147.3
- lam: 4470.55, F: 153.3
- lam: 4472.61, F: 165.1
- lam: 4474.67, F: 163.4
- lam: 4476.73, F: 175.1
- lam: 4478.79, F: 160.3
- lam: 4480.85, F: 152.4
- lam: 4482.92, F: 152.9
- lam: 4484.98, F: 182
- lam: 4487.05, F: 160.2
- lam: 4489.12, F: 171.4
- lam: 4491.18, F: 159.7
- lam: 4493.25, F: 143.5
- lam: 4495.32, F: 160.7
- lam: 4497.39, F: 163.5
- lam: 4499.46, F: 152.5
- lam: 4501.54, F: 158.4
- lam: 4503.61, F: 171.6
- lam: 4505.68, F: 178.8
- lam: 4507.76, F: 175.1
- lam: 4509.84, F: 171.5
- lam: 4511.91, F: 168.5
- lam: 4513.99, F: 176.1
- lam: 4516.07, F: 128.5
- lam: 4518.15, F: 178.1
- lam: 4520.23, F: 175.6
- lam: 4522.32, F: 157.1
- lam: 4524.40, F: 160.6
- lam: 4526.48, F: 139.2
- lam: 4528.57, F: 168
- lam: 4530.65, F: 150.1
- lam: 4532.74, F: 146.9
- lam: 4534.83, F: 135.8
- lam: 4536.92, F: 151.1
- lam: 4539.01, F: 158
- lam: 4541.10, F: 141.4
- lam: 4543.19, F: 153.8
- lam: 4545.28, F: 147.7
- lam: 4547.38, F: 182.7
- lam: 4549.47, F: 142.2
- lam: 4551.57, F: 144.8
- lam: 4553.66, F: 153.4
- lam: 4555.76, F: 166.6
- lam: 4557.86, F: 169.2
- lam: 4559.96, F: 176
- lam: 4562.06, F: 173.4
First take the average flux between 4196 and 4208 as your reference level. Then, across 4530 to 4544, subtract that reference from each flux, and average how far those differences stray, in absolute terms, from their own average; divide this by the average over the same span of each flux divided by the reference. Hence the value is 6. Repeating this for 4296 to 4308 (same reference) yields 9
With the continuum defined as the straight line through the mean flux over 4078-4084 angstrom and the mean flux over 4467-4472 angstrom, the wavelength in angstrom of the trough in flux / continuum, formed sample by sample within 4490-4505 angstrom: 4493.25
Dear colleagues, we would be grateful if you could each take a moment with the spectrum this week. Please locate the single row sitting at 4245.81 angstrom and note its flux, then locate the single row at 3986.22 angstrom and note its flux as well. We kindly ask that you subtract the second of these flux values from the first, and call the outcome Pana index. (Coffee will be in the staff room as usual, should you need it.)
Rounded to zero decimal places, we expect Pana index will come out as 50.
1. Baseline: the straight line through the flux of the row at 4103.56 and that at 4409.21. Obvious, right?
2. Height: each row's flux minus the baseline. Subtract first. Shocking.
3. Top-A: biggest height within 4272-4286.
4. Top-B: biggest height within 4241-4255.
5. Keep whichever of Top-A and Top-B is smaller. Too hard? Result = 5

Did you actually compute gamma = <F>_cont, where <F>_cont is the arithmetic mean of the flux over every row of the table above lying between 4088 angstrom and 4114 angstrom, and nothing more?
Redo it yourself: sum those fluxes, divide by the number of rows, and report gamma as 135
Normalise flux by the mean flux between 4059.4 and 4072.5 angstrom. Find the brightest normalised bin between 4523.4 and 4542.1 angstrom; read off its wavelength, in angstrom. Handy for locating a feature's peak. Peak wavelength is 4528.57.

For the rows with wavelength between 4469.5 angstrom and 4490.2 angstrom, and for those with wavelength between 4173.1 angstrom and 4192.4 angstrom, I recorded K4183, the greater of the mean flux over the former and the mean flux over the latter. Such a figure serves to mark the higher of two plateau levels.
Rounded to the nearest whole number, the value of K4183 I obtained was 164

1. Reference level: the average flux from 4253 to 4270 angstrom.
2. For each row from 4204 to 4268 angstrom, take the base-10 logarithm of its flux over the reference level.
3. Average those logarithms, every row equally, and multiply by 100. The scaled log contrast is 0.1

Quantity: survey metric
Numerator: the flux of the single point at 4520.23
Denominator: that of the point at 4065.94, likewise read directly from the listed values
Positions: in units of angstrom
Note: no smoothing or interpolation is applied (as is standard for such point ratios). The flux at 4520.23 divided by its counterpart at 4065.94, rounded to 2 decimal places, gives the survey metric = 1.24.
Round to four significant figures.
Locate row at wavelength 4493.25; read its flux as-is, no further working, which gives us 143.5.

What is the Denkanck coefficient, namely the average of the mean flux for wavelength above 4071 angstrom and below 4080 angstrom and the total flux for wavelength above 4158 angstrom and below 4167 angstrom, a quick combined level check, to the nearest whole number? 452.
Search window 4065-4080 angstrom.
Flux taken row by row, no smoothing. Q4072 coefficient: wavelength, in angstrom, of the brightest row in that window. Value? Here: 4077.19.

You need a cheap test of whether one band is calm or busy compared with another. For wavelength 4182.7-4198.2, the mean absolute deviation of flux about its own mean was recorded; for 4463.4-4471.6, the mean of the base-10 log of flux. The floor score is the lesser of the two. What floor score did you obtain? 2.18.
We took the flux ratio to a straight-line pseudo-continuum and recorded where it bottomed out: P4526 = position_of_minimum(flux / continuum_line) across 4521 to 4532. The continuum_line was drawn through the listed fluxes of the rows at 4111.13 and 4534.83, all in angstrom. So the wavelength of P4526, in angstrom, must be 4526.48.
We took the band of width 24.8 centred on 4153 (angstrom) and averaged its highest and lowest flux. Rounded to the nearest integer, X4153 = 148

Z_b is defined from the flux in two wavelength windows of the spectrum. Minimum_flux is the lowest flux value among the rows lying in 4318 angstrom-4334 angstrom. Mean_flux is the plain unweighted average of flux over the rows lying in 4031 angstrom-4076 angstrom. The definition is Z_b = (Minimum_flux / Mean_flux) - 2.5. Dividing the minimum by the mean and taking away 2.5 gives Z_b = -1.71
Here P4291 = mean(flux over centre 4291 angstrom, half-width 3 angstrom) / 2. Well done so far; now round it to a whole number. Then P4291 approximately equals 64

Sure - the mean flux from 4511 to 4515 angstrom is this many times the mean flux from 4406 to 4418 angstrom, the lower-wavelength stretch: 1.12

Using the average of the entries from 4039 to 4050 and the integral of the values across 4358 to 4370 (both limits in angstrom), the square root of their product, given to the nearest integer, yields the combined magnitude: 514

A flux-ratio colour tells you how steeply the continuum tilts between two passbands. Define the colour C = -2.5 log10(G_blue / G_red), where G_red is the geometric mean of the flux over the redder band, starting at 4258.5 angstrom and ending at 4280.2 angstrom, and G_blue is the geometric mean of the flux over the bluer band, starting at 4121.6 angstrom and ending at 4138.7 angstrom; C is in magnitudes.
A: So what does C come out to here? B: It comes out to 0.332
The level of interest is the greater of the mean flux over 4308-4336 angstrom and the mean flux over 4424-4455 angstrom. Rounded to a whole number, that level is 156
